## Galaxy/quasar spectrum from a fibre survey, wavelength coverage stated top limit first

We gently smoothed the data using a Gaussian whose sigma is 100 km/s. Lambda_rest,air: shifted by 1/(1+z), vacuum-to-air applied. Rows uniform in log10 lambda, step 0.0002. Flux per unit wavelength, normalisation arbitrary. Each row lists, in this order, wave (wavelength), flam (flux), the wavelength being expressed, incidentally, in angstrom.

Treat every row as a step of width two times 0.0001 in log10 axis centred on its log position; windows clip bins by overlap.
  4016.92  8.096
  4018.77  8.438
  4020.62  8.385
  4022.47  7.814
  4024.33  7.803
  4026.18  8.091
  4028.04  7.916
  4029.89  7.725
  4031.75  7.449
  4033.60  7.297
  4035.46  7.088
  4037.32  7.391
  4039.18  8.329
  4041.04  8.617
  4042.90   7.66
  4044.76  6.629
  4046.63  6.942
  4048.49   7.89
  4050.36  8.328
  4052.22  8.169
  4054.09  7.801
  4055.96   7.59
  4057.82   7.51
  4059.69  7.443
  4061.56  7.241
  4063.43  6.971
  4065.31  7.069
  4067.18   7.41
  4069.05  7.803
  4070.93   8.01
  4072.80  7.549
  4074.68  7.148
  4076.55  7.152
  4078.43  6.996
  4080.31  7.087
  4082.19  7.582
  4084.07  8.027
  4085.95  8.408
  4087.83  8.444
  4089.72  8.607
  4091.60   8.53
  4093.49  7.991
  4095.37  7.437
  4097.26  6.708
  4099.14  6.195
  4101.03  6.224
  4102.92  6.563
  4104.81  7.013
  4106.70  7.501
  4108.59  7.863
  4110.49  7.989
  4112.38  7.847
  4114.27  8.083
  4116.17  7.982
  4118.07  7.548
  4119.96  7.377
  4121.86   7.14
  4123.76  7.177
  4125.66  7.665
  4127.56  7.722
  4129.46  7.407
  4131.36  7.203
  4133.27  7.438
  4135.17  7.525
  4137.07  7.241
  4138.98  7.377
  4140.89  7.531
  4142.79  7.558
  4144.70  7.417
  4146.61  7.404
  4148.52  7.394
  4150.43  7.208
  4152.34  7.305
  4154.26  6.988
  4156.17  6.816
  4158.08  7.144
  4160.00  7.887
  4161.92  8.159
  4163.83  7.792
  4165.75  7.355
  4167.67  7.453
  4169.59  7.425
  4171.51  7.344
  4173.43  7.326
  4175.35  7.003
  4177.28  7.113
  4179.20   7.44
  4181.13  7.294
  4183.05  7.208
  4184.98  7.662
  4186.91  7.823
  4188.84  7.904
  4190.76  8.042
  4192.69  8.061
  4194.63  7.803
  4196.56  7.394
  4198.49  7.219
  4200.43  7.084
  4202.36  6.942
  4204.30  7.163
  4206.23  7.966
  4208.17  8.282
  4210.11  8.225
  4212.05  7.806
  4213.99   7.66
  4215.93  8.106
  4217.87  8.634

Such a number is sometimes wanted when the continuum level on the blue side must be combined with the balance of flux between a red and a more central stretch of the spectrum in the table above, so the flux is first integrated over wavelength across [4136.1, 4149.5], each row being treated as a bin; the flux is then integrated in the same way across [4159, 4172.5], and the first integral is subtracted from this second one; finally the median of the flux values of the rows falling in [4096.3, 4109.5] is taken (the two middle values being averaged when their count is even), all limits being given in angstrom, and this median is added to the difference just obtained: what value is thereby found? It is 10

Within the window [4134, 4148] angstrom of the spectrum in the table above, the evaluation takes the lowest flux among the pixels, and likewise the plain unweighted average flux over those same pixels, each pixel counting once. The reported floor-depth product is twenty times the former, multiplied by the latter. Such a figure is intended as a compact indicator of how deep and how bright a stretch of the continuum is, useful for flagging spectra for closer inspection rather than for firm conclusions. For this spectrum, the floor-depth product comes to 1077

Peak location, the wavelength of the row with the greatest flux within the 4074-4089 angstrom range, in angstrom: 4087.83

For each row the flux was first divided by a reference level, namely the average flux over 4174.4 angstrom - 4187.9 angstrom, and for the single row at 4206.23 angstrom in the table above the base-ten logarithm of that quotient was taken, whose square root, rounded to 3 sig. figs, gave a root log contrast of 0.185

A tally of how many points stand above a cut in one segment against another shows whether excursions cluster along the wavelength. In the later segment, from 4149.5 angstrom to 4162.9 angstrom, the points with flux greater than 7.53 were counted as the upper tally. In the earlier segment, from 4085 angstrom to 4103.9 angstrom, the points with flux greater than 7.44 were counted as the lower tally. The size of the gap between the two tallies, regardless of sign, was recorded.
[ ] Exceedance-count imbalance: 3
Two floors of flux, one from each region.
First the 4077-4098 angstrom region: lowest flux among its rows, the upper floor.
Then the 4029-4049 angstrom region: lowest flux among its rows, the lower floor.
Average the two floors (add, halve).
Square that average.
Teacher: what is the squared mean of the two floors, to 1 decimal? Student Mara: 44.5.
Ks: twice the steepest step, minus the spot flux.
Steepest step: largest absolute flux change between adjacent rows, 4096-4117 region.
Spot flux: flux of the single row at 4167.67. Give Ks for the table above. -6.43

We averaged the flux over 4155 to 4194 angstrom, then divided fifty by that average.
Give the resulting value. 6.66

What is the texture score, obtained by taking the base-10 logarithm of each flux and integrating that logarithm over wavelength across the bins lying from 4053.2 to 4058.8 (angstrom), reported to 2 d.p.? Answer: 4.95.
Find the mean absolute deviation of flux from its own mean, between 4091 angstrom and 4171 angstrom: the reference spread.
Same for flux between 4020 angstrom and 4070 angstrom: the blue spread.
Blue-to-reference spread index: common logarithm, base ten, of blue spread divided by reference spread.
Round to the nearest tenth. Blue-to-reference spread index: 0.1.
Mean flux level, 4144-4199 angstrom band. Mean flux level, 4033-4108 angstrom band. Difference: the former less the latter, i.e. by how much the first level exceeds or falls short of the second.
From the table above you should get -0.05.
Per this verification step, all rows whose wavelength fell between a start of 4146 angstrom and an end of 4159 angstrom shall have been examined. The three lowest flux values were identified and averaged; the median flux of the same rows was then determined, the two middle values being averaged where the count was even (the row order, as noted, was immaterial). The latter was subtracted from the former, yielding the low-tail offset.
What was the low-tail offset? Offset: -0.2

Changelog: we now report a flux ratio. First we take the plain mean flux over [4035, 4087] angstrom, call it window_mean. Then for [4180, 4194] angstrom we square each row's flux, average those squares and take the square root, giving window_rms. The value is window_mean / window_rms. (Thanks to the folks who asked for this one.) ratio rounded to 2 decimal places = 0.98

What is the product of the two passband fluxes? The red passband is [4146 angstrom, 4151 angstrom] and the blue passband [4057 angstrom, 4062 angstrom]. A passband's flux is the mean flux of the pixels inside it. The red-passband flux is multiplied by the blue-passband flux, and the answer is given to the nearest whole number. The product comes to 54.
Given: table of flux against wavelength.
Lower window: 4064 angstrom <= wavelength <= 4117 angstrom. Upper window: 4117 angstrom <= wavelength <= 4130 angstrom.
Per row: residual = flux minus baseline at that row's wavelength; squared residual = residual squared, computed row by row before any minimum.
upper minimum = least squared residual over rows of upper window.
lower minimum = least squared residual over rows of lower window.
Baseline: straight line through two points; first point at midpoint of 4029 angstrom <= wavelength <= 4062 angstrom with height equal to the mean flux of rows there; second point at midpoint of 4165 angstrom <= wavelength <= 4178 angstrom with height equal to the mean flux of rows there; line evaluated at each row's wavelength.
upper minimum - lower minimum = 0.000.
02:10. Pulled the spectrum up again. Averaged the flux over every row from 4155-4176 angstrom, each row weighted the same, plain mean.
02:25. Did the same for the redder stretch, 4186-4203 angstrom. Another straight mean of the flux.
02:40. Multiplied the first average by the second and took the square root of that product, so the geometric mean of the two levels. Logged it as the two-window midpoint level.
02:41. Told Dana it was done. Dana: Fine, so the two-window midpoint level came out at 7.51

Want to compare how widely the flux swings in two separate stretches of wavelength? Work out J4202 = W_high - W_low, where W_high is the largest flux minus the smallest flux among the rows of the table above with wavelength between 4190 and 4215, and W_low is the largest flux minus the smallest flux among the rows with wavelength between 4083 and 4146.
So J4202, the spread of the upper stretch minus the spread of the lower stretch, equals -1.1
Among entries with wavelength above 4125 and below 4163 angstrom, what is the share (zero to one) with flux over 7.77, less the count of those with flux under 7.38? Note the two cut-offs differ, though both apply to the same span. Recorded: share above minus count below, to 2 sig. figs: -7.9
